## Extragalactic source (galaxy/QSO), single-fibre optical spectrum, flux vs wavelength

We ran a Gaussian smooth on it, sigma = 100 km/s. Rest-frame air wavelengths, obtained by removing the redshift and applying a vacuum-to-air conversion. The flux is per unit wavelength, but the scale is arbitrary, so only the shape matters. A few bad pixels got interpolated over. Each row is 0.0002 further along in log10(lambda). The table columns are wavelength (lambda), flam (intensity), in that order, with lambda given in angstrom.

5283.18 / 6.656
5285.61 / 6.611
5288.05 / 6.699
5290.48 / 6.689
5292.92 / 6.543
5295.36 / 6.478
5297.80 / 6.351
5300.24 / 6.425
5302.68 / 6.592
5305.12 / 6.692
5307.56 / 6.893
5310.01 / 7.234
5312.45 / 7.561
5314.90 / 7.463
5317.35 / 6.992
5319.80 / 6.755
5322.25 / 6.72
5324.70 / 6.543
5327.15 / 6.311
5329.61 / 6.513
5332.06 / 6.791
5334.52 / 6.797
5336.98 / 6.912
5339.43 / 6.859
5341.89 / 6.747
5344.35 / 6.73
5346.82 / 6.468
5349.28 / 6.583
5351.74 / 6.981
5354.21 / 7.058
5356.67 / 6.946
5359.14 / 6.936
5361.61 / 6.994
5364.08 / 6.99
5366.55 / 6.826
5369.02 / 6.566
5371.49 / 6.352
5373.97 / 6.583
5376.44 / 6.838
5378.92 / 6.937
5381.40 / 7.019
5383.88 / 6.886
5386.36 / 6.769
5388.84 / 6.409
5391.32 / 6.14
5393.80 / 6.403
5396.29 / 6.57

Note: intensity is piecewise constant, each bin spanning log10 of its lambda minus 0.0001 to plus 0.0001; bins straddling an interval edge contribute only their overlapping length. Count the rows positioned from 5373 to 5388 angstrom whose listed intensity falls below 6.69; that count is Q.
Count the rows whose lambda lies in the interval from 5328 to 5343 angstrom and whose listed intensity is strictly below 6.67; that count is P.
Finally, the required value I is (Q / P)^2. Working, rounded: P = 1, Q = 1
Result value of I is 1.0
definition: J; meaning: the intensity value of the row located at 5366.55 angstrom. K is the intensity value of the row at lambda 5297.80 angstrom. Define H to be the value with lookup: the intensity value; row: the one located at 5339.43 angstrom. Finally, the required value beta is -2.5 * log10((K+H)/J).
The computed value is -0.72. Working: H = 6.859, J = 6.826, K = 6.351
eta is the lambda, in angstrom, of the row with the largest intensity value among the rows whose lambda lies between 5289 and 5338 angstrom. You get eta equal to 5312.45 angstrom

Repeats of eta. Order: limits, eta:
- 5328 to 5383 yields 5354.21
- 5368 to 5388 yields 5381.40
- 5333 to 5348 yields 5336.98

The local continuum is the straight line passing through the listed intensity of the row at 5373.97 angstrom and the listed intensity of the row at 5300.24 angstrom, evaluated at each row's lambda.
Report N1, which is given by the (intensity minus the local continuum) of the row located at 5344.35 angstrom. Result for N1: 0.21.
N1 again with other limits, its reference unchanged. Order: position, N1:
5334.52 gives 0.30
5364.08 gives 0.43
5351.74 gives 0.45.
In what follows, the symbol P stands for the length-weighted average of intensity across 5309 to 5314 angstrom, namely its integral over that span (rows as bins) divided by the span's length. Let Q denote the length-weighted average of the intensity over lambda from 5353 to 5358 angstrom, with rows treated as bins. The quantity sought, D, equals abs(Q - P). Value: 0.41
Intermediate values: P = 7.41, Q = 7.01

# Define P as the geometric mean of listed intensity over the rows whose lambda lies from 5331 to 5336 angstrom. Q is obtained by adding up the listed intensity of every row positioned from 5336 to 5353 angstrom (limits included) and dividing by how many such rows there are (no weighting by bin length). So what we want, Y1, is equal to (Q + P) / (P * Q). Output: 0.295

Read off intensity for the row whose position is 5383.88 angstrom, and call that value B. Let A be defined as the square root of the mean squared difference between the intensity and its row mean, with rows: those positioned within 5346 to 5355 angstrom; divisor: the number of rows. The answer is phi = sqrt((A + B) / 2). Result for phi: 1.89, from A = 0.25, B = 6.886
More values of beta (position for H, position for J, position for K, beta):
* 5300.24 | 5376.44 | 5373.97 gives -0.70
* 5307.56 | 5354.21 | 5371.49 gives -0.68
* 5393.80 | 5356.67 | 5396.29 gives -0.68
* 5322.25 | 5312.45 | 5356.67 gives -0.64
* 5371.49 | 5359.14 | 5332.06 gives -0.69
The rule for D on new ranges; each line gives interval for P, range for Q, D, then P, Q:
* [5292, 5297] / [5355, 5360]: 0.47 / 6.49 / 6.96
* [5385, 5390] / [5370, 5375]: 0.14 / 6.60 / 6.46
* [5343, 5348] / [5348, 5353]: 0.19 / 6.59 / 6.78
